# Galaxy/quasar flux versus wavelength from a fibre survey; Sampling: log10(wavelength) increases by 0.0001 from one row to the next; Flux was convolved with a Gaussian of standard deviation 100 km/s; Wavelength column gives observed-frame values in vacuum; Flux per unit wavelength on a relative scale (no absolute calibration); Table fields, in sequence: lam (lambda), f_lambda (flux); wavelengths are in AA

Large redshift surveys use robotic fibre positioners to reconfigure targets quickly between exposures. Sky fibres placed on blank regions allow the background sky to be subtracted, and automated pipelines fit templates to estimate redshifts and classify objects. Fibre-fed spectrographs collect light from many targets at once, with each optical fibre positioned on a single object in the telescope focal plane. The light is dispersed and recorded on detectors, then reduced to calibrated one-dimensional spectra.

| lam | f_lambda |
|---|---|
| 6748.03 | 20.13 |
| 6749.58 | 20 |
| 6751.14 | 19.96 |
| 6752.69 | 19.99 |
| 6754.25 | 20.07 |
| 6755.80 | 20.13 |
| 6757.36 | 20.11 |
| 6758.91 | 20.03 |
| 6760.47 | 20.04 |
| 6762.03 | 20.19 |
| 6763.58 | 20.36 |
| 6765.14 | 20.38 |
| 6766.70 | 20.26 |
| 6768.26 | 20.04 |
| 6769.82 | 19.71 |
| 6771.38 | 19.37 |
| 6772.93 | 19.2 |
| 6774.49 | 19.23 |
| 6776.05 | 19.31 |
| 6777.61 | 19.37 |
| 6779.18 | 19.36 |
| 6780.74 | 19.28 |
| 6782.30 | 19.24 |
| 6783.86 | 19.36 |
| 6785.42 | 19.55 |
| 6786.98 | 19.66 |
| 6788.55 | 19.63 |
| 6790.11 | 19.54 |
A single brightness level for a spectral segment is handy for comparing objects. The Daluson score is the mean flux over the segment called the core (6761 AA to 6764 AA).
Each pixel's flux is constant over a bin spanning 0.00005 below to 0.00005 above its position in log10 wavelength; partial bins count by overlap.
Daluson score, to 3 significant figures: 20.3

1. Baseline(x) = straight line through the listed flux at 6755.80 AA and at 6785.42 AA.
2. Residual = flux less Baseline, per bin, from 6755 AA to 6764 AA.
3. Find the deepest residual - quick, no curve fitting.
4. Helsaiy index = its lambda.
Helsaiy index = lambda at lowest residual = 6758.91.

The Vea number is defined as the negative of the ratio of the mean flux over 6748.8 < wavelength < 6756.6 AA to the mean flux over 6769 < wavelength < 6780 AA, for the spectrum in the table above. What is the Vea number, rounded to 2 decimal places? -1.03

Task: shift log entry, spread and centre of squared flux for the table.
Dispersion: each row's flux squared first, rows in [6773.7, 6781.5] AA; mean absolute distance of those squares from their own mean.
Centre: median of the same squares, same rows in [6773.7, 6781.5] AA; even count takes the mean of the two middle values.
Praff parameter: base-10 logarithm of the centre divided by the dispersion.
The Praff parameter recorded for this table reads 2.34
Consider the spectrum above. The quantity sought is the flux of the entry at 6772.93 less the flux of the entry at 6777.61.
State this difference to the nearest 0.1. -0.2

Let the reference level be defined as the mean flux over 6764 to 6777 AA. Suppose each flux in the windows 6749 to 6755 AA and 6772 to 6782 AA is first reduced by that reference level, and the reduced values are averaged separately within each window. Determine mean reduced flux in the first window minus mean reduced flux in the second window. 0.71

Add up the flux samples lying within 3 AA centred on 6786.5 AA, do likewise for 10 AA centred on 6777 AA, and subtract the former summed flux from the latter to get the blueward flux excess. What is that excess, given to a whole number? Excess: 77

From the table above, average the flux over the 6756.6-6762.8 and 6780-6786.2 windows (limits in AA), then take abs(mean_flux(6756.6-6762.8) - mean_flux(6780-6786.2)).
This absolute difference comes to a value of 0.7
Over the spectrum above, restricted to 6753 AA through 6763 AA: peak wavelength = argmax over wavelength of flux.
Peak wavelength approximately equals 6762.03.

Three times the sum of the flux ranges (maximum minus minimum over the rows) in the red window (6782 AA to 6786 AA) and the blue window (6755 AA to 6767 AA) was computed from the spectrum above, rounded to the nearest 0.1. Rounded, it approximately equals 2.0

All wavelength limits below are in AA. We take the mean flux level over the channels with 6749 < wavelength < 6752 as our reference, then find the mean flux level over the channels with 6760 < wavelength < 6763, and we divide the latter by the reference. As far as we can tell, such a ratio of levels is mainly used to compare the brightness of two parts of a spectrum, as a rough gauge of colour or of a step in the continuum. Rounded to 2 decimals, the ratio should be 1.01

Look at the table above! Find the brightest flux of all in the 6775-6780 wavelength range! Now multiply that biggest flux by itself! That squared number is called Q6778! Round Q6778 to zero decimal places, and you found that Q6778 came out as 375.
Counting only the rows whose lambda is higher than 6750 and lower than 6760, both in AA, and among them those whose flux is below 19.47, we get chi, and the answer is 0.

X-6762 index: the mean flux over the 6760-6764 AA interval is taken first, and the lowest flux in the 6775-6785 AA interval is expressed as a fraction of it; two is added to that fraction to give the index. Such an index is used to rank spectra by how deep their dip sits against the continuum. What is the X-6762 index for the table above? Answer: 2.95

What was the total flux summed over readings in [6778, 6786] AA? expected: 96.8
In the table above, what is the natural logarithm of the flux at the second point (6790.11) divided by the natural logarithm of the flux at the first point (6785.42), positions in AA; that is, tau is 1.00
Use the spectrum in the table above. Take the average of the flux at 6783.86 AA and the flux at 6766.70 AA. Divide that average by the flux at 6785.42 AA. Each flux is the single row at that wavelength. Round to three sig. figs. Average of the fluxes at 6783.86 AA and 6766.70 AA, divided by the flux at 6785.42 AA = 1.01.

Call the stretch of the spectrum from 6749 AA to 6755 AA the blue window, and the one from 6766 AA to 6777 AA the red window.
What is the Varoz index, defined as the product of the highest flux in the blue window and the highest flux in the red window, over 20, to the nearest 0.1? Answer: 20.3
